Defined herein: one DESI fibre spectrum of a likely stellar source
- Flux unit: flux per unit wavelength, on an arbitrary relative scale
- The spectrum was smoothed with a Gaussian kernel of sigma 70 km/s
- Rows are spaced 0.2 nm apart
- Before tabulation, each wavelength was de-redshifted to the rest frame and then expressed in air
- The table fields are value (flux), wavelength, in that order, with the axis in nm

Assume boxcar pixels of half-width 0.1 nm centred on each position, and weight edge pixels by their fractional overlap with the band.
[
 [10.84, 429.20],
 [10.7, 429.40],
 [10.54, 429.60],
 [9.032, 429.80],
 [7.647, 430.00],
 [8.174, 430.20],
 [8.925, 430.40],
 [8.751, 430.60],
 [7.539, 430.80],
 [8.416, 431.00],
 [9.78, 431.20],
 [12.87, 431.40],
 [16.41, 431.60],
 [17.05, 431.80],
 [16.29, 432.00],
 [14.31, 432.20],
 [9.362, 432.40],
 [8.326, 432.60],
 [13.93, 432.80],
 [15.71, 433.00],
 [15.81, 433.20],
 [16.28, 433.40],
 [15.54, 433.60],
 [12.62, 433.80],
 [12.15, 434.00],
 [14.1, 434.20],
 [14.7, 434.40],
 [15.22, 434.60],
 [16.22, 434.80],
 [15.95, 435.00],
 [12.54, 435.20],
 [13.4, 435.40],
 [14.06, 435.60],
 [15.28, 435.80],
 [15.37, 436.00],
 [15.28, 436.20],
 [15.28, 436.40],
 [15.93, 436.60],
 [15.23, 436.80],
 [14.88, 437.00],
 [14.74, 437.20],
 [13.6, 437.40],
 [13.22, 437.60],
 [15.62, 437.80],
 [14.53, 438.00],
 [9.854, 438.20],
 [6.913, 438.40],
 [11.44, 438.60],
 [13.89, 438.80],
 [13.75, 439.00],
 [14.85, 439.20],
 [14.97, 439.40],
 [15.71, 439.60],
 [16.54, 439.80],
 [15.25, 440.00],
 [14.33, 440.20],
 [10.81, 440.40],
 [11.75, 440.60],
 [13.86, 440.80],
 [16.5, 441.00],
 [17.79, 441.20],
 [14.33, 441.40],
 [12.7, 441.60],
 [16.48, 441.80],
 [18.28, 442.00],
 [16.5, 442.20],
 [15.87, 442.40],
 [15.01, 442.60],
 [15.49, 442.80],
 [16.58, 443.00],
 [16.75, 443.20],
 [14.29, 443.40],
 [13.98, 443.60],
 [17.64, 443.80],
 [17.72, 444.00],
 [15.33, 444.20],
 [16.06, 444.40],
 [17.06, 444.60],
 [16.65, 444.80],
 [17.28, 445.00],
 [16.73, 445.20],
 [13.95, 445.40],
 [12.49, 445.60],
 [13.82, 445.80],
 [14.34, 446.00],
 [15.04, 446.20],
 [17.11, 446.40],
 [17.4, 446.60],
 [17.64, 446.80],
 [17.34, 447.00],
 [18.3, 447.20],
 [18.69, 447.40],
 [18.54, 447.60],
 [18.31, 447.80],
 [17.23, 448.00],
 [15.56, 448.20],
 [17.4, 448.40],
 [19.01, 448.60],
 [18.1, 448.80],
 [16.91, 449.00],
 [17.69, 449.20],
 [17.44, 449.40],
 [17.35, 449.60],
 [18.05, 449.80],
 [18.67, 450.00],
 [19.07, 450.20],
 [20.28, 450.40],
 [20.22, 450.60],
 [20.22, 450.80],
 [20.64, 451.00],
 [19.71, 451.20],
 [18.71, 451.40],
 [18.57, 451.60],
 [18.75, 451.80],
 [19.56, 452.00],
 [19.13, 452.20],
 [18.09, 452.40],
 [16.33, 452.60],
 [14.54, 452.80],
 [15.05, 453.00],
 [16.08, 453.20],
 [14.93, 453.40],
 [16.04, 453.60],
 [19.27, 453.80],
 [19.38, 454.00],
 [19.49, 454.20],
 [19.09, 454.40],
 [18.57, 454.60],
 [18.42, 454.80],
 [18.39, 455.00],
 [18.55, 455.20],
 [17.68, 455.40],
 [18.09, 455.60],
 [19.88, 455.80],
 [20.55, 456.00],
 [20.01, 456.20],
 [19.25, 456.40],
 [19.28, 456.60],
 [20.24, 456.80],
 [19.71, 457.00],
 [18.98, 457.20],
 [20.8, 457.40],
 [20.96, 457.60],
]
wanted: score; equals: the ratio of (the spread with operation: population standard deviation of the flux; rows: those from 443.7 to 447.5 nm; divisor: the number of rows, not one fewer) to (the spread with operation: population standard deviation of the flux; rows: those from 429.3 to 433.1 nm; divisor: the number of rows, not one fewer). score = 0.51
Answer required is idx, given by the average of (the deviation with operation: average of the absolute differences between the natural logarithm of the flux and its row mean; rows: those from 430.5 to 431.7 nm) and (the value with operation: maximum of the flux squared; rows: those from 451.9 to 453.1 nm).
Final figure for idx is 191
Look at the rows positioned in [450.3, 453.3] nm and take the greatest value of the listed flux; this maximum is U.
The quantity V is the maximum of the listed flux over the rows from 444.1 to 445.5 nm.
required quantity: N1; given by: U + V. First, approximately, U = 20.64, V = 17.28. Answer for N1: 38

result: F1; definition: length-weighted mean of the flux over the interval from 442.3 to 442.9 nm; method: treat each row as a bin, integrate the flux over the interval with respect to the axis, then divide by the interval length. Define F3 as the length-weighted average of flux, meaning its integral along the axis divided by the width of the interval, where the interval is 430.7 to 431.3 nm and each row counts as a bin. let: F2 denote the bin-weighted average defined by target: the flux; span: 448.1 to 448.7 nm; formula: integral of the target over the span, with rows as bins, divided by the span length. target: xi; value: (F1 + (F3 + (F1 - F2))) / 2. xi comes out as 11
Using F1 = 15.5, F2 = 17.3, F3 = 9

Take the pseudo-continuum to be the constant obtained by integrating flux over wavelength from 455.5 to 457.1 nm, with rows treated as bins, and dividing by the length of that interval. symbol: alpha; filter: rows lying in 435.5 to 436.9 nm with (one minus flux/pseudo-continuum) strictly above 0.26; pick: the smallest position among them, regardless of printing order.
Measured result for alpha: 435.60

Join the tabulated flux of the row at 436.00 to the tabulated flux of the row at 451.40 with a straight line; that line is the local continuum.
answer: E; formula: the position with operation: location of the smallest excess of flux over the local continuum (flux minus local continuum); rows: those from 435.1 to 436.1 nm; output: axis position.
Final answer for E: 435.20 nm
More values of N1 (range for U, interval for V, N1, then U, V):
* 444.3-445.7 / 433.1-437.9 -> 34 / 17.28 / 16.28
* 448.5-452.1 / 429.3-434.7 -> 38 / 20.64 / 17.05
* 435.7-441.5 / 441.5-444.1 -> 36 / 17.79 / 18.28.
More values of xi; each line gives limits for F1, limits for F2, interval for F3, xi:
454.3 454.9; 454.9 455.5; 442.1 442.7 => 17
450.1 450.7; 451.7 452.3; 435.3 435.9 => 17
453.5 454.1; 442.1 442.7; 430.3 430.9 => 15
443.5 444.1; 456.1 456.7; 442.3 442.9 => 14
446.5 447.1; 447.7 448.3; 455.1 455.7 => 18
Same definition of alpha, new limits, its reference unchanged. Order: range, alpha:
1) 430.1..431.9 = 430.20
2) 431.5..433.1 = 432.20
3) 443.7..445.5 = 445.40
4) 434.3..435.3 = 435.20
